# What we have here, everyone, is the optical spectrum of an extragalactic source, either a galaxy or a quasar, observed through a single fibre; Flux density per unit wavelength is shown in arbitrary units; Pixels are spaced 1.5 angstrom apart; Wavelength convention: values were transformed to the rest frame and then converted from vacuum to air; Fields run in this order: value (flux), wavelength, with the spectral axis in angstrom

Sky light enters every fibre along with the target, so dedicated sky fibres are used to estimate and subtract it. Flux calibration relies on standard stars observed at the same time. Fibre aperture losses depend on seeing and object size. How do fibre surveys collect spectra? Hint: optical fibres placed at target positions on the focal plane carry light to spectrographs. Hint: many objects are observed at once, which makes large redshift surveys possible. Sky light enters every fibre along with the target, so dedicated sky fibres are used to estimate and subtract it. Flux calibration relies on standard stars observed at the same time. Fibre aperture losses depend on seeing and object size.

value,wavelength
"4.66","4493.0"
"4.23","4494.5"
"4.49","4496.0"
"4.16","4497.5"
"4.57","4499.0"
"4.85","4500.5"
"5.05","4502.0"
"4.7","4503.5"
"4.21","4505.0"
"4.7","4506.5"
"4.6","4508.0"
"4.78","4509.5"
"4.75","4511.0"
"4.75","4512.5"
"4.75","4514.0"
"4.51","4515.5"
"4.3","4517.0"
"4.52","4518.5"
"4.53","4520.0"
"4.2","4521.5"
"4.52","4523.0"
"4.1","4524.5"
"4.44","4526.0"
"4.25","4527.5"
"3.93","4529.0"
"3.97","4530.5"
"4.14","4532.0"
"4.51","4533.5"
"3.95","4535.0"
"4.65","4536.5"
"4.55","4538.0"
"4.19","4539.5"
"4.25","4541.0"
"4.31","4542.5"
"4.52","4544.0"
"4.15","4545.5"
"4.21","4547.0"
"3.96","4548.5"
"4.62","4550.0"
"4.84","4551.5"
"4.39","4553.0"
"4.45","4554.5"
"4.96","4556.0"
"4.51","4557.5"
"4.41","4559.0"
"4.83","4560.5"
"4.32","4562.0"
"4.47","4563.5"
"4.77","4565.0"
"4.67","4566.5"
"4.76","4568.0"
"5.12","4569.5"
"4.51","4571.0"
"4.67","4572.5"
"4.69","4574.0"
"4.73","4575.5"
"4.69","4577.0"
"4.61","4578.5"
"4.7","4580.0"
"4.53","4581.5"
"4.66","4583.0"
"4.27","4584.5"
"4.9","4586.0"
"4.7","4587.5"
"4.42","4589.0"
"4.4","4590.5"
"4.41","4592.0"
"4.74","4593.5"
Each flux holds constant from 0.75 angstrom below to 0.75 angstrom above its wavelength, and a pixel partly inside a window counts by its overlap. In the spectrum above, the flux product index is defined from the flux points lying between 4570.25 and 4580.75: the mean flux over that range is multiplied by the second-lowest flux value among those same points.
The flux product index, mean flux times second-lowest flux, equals 21.5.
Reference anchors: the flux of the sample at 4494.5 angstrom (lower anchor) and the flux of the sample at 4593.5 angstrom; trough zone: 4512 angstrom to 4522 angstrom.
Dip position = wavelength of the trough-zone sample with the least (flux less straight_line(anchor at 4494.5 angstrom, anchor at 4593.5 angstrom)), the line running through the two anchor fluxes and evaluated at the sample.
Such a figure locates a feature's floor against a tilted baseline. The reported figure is 4521.5 angstrom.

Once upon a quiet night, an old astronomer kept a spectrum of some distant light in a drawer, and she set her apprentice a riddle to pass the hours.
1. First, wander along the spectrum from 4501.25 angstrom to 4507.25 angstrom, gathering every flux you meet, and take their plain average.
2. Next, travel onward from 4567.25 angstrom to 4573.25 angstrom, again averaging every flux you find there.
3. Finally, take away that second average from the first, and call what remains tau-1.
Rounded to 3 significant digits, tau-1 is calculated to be -0.100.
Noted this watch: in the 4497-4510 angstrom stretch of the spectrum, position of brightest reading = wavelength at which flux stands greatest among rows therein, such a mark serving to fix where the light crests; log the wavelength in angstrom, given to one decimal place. 4502.0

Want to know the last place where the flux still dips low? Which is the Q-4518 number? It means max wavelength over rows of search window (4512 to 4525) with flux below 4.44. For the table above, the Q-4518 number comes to 4524.5 angstrom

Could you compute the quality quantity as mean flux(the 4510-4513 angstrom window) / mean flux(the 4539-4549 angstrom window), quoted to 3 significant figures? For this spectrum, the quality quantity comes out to 1.12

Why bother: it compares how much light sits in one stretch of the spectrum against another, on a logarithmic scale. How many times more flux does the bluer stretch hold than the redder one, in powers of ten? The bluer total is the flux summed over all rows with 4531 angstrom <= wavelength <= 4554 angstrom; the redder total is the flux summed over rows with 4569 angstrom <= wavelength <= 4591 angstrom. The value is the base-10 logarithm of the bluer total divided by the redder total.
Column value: -0.028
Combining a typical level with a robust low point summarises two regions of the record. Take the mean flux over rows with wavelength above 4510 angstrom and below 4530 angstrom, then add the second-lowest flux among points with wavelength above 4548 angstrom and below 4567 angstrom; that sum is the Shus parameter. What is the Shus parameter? 8.75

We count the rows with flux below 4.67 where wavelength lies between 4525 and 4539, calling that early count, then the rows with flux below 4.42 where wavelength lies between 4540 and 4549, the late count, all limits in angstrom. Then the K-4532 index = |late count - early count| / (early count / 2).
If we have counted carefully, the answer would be 0.89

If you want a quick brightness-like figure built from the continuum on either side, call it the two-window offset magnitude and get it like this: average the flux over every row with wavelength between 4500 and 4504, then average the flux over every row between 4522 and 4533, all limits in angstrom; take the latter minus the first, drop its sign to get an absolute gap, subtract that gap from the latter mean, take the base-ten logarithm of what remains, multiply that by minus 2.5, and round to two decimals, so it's -1.37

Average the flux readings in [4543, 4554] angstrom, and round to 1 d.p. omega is 4.4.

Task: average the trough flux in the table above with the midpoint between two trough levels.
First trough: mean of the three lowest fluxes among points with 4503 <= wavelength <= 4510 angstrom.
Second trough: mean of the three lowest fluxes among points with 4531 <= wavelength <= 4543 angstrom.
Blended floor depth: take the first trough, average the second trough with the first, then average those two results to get 4.40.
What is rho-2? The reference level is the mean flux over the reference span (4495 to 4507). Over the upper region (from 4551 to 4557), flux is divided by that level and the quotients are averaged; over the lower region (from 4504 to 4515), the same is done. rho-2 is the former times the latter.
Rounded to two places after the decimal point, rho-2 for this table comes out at 1.03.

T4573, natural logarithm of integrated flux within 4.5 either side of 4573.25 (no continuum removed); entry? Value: 3.75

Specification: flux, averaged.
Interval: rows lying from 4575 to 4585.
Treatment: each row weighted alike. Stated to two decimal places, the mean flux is 4.60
